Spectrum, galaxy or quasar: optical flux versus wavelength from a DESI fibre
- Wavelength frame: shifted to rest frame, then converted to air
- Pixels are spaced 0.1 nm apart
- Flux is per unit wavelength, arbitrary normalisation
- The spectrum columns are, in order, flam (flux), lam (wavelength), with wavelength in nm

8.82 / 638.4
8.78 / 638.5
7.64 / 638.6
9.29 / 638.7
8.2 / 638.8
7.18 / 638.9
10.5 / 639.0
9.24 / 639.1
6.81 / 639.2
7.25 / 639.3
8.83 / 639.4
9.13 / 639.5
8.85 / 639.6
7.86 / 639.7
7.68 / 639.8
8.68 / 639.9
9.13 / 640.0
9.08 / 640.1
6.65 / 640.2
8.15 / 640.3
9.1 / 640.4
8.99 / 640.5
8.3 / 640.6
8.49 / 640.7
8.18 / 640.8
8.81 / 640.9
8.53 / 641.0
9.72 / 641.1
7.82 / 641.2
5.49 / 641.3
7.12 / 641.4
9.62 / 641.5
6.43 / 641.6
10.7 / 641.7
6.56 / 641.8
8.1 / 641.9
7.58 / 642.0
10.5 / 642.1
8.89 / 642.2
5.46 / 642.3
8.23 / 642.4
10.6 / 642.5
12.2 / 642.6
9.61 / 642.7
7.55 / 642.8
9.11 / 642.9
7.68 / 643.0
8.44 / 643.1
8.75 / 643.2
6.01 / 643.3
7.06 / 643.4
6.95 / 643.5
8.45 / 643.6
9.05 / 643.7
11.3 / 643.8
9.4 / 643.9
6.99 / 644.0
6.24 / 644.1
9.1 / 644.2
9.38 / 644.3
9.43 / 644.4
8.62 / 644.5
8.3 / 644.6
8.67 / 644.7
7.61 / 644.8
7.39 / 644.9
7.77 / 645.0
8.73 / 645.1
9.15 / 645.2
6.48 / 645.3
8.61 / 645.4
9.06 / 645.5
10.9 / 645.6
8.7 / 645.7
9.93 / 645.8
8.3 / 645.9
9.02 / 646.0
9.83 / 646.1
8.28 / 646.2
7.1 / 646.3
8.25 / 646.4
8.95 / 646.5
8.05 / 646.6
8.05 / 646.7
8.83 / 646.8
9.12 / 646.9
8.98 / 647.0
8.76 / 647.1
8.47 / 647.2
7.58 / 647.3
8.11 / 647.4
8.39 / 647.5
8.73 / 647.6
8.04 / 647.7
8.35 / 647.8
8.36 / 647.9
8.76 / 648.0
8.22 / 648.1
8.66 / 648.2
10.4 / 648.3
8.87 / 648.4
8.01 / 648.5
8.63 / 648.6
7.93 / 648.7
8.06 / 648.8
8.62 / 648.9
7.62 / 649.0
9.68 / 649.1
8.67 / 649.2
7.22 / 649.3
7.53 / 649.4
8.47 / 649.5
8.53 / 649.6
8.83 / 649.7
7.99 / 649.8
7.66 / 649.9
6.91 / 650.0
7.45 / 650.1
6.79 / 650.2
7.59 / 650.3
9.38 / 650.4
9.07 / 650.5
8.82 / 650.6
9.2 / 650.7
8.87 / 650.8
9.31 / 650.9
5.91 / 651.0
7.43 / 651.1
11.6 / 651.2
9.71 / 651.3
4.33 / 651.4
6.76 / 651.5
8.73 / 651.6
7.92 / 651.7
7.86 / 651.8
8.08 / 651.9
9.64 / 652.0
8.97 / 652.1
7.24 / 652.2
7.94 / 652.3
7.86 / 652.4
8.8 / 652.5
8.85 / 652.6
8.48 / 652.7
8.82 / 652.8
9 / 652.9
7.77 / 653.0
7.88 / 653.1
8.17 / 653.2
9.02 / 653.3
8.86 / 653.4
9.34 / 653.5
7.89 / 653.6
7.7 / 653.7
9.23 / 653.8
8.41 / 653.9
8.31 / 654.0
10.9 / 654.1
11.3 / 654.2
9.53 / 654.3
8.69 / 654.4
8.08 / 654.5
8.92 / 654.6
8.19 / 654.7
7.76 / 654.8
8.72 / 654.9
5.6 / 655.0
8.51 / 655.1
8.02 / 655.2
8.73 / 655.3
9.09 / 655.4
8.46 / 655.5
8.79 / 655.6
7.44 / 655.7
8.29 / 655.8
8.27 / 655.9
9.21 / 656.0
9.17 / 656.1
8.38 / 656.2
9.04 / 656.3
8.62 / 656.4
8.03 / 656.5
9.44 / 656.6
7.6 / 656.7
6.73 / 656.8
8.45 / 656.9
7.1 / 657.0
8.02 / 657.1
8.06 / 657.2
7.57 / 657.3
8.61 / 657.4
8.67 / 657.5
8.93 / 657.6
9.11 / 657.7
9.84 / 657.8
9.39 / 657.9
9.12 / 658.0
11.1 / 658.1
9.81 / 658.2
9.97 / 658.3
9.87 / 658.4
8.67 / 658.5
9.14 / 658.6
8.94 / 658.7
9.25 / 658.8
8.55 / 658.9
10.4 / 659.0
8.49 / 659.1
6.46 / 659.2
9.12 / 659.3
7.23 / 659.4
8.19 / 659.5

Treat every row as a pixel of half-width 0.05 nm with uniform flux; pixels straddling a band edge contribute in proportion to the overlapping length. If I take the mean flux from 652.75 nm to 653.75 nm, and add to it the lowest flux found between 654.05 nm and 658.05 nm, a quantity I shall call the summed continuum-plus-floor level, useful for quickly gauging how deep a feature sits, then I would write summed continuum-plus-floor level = 14.0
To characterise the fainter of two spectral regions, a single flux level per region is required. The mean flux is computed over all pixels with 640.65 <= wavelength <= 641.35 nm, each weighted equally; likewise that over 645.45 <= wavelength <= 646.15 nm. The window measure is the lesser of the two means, 8.15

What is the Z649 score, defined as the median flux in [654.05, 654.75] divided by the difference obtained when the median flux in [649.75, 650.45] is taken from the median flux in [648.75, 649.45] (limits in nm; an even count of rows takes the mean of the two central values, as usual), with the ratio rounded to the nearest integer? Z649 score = 19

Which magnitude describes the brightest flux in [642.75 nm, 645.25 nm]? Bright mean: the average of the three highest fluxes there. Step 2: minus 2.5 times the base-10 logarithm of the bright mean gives -2.50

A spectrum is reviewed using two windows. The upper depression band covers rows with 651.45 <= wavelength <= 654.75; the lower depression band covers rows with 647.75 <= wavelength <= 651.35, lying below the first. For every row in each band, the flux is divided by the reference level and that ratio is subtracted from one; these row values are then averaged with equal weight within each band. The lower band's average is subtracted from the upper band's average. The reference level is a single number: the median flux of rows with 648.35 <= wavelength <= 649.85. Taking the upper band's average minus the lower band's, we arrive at -0.019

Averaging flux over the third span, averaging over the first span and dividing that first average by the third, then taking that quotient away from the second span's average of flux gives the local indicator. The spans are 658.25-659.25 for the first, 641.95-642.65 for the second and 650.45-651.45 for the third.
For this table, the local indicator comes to 8.00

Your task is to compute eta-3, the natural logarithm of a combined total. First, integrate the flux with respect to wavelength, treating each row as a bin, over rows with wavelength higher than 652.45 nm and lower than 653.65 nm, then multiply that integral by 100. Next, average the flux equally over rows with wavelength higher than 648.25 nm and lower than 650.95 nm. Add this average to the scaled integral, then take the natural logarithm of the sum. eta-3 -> 6.94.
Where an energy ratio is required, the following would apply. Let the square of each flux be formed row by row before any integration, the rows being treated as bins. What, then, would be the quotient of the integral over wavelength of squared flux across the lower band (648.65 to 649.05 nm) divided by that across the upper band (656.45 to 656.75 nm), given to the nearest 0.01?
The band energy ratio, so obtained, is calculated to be 1.23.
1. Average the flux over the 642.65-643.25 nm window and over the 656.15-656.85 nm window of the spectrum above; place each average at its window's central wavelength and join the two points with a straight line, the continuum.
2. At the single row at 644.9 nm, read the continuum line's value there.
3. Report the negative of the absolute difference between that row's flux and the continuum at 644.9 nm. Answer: -1.1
